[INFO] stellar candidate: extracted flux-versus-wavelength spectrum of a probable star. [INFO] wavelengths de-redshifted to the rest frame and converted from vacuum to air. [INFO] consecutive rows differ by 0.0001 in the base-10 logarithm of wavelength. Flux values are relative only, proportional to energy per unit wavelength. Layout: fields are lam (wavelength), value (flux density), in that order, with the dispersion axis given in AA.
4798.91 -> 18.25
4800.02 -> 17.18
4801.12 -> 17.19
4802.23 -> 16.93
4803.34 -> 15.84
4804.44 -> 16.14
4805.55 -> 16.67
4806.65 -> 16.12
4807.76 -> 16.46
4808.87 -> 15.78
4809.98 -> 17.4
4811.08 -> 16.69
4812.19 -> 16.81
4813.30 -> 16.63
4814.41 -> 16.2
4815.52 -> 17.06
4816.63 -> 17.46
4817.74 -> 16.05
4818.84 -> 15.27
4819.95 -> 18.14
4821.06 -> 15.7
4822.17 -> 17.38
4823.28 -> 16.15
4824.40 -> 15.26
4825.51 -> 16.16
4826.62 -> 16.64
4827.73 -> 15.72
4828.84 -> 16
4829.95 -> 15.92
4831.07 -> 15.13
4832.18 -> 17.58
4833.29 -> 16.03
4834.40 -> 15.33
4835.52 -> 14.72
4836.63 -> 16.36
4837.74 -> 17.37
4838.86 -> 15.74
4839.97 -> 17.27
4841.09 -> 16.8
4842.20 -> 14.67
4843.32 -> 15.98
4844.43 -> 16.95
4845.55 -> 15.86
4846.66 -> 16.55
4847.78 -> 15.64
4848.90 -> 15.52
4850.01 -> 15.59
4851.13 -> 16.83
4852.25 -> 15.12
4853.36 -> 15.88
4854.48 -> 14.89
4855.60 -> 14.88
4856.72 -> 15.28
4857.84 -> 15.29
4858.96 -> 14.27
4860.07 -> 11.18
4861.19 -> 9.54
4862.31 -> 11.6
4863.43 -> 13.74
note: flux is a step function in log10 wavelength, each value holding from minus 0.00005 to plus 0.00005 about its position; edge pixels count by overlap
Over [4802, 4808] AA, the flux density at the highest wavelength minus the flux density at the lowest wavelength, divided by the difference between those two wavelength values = -0.085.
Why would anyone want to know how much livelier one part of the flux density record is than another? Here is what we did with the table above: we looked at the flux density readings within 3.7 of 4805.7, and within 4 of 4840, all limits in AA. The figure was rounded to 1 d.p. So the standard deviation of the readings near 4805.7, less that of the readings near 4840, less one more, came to -1.5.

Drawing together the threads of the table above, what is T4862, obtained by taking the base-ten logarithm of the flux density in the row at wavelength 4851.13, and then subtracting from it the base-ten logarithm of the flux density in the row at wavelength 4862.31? 0.16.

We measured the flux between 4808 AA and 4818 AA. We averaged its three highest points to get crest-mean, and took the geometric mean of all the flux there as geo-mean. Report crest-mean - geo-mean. 0.64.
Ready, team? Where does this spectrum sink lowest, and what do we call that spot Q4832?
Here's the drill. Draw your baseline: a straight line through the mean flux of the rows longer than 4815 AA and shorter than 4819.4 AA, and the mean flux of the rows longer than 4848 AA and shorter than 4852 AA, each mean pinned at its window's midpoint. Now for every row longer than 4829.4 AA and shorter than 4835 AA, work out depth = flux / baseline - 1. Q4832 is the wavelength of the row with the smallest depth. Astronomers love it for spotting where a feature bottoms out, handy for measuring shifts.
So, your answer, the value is 4831.07 AA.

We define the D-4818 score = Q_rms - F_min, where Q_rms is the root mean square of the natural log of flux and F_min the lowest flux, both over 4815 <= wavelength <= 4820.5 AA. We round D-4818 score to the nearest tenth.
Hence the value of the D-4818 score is -12.5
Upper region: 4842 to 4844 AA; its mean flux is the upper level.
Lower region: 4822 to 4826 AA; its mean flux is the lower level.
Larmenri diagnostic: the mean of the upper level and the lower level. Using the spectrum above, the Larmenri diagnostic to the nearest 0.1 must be 15.8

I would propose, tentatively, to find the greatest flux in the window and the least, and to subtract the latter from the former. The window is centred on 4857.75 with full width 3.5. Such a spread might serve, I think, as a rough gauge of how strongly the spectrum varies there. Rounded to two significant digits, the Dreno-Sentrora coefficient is 1.0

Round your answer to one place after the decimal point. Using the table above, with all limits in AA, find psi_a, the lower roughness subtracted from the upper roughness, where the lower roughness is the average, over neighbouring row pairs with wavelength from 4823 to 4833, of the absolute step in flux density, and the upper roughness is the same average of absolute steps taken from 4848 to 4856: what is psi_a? -0.1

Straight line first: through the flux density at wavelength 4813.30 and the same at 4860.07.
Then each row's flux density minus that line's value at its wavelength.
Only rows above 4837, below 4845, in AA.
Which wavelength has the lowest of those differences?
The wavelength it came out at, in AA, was 4842.20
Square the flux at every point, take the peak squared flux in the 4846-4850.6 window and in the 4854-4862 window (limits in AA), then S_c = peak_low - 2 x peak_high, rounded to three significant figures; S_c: -194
